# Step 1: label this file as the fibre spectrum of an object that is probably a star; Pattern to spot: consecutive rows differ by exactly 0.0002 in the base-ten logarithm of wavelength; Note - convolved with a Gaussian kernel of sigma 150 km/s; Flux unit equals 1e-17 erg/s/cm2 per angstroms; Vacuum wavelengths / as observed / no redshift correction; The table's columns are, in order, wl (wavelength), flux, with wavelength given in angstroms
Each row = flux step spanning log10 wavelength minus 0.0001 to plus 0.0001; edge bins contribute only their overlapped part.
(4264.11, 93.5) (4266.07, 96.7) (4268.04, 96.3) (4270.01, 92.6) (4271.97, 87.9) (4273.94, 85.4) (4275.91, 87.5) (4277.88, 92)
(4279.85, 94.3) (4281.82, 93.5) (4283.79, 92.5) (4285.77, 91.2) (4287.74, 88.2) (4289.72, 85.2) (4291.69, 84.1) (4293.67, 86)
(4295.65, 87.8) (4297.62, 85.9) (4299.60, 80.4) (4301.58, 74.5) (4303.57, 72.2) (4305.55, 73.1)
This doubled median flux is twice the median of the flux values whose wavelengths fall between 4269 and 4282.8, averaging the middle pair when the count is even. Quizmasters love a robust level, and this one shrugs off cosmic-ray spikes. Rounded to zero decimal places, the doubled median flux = 184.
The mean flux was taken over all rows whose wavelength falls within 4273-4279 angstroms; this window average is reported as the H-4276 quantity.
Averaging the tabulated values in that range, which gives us 88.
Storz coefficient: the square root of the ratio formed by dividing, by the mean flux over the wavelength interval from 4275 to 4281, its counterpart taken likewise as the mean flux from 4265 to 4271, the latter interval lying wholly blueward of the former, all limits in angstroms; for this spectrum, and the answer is 1.02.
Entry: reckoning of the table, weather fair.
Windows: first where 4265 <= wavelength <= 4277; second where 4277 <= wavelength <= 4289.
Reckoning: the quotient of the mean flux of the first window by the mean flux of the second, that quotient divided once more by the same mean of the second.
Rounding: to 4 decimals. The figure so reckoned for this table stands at 0.0108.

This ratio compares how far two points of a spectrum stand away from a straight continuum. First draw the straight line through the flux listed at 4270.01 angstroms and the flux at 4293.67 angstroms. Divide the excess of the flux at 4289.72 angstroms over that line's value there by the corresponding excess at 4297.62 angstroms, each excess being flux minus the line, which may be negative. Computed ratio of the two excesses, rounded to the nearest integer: -2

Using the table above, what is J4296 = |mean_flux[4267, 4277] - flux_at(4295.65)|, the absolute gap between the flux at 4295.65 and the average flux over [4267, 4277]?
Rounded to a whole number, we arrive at 2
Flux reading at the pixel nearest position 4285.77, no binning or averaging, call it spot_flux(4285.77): 91.2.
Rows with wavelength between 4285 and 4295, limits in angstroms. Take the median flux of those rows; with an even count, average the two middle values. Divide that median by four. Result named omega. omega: 21.5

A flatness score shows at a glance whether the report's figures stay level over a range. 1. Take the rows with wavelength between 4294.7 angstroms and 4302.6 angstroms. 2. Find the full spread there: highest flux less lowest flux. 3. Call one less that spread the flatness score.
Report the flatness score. -12.3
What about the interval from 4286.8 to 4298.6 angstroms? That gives -3.1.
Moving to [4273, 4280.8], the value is -7.9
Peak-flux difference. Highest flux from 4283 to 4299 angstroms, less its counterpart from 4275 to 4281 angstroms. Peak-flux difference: -1.8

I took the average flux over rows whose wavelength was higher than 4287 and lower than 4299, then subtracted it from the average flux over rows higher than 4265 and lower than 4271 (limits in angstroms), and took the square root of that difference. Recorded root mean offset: 3.0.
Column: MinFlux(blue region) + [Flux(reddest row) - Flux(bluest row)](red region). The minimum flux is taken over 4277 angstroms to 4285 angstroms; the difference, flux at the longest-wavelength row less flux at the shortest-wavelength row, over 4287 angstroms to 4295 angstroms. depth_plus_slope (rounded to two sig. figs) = 90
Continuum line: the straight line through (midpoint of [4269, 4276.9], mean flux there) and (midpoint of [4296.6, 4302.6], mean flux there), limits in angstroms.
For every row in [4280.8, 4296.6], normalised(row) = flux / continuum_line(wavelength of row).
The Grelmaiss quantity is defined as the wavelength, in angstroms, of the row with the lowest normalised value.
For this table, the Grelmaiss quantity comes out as 4291.69 angstroms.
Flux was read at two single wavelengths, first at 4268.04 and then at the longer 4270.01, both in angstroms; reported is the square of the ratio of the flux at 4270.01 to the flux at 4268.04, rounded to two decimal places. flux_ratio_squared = 0.92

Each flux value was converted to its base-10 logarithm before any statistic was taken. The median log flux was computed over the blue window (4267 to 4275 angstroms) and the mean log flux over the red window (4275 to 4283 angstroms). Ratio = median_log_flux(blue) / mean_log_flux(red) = 0.996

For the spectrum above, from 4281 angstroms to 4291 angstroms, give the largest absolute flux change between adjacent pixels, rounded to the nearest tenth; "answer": 3.0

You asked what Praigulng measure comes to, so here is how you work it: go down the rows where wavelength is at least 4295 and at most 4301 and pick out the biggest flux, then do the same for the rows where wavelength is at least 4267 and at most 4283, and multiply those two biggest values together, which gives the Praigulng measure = 8455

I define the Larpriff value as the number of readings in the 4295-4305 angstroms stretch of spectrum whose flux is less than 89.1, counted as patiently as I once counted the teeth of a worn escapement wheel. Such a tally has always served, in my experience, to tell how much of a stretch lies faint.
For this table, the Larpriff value 5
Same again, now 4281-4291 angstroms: 2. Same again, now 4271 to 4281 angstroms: 3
